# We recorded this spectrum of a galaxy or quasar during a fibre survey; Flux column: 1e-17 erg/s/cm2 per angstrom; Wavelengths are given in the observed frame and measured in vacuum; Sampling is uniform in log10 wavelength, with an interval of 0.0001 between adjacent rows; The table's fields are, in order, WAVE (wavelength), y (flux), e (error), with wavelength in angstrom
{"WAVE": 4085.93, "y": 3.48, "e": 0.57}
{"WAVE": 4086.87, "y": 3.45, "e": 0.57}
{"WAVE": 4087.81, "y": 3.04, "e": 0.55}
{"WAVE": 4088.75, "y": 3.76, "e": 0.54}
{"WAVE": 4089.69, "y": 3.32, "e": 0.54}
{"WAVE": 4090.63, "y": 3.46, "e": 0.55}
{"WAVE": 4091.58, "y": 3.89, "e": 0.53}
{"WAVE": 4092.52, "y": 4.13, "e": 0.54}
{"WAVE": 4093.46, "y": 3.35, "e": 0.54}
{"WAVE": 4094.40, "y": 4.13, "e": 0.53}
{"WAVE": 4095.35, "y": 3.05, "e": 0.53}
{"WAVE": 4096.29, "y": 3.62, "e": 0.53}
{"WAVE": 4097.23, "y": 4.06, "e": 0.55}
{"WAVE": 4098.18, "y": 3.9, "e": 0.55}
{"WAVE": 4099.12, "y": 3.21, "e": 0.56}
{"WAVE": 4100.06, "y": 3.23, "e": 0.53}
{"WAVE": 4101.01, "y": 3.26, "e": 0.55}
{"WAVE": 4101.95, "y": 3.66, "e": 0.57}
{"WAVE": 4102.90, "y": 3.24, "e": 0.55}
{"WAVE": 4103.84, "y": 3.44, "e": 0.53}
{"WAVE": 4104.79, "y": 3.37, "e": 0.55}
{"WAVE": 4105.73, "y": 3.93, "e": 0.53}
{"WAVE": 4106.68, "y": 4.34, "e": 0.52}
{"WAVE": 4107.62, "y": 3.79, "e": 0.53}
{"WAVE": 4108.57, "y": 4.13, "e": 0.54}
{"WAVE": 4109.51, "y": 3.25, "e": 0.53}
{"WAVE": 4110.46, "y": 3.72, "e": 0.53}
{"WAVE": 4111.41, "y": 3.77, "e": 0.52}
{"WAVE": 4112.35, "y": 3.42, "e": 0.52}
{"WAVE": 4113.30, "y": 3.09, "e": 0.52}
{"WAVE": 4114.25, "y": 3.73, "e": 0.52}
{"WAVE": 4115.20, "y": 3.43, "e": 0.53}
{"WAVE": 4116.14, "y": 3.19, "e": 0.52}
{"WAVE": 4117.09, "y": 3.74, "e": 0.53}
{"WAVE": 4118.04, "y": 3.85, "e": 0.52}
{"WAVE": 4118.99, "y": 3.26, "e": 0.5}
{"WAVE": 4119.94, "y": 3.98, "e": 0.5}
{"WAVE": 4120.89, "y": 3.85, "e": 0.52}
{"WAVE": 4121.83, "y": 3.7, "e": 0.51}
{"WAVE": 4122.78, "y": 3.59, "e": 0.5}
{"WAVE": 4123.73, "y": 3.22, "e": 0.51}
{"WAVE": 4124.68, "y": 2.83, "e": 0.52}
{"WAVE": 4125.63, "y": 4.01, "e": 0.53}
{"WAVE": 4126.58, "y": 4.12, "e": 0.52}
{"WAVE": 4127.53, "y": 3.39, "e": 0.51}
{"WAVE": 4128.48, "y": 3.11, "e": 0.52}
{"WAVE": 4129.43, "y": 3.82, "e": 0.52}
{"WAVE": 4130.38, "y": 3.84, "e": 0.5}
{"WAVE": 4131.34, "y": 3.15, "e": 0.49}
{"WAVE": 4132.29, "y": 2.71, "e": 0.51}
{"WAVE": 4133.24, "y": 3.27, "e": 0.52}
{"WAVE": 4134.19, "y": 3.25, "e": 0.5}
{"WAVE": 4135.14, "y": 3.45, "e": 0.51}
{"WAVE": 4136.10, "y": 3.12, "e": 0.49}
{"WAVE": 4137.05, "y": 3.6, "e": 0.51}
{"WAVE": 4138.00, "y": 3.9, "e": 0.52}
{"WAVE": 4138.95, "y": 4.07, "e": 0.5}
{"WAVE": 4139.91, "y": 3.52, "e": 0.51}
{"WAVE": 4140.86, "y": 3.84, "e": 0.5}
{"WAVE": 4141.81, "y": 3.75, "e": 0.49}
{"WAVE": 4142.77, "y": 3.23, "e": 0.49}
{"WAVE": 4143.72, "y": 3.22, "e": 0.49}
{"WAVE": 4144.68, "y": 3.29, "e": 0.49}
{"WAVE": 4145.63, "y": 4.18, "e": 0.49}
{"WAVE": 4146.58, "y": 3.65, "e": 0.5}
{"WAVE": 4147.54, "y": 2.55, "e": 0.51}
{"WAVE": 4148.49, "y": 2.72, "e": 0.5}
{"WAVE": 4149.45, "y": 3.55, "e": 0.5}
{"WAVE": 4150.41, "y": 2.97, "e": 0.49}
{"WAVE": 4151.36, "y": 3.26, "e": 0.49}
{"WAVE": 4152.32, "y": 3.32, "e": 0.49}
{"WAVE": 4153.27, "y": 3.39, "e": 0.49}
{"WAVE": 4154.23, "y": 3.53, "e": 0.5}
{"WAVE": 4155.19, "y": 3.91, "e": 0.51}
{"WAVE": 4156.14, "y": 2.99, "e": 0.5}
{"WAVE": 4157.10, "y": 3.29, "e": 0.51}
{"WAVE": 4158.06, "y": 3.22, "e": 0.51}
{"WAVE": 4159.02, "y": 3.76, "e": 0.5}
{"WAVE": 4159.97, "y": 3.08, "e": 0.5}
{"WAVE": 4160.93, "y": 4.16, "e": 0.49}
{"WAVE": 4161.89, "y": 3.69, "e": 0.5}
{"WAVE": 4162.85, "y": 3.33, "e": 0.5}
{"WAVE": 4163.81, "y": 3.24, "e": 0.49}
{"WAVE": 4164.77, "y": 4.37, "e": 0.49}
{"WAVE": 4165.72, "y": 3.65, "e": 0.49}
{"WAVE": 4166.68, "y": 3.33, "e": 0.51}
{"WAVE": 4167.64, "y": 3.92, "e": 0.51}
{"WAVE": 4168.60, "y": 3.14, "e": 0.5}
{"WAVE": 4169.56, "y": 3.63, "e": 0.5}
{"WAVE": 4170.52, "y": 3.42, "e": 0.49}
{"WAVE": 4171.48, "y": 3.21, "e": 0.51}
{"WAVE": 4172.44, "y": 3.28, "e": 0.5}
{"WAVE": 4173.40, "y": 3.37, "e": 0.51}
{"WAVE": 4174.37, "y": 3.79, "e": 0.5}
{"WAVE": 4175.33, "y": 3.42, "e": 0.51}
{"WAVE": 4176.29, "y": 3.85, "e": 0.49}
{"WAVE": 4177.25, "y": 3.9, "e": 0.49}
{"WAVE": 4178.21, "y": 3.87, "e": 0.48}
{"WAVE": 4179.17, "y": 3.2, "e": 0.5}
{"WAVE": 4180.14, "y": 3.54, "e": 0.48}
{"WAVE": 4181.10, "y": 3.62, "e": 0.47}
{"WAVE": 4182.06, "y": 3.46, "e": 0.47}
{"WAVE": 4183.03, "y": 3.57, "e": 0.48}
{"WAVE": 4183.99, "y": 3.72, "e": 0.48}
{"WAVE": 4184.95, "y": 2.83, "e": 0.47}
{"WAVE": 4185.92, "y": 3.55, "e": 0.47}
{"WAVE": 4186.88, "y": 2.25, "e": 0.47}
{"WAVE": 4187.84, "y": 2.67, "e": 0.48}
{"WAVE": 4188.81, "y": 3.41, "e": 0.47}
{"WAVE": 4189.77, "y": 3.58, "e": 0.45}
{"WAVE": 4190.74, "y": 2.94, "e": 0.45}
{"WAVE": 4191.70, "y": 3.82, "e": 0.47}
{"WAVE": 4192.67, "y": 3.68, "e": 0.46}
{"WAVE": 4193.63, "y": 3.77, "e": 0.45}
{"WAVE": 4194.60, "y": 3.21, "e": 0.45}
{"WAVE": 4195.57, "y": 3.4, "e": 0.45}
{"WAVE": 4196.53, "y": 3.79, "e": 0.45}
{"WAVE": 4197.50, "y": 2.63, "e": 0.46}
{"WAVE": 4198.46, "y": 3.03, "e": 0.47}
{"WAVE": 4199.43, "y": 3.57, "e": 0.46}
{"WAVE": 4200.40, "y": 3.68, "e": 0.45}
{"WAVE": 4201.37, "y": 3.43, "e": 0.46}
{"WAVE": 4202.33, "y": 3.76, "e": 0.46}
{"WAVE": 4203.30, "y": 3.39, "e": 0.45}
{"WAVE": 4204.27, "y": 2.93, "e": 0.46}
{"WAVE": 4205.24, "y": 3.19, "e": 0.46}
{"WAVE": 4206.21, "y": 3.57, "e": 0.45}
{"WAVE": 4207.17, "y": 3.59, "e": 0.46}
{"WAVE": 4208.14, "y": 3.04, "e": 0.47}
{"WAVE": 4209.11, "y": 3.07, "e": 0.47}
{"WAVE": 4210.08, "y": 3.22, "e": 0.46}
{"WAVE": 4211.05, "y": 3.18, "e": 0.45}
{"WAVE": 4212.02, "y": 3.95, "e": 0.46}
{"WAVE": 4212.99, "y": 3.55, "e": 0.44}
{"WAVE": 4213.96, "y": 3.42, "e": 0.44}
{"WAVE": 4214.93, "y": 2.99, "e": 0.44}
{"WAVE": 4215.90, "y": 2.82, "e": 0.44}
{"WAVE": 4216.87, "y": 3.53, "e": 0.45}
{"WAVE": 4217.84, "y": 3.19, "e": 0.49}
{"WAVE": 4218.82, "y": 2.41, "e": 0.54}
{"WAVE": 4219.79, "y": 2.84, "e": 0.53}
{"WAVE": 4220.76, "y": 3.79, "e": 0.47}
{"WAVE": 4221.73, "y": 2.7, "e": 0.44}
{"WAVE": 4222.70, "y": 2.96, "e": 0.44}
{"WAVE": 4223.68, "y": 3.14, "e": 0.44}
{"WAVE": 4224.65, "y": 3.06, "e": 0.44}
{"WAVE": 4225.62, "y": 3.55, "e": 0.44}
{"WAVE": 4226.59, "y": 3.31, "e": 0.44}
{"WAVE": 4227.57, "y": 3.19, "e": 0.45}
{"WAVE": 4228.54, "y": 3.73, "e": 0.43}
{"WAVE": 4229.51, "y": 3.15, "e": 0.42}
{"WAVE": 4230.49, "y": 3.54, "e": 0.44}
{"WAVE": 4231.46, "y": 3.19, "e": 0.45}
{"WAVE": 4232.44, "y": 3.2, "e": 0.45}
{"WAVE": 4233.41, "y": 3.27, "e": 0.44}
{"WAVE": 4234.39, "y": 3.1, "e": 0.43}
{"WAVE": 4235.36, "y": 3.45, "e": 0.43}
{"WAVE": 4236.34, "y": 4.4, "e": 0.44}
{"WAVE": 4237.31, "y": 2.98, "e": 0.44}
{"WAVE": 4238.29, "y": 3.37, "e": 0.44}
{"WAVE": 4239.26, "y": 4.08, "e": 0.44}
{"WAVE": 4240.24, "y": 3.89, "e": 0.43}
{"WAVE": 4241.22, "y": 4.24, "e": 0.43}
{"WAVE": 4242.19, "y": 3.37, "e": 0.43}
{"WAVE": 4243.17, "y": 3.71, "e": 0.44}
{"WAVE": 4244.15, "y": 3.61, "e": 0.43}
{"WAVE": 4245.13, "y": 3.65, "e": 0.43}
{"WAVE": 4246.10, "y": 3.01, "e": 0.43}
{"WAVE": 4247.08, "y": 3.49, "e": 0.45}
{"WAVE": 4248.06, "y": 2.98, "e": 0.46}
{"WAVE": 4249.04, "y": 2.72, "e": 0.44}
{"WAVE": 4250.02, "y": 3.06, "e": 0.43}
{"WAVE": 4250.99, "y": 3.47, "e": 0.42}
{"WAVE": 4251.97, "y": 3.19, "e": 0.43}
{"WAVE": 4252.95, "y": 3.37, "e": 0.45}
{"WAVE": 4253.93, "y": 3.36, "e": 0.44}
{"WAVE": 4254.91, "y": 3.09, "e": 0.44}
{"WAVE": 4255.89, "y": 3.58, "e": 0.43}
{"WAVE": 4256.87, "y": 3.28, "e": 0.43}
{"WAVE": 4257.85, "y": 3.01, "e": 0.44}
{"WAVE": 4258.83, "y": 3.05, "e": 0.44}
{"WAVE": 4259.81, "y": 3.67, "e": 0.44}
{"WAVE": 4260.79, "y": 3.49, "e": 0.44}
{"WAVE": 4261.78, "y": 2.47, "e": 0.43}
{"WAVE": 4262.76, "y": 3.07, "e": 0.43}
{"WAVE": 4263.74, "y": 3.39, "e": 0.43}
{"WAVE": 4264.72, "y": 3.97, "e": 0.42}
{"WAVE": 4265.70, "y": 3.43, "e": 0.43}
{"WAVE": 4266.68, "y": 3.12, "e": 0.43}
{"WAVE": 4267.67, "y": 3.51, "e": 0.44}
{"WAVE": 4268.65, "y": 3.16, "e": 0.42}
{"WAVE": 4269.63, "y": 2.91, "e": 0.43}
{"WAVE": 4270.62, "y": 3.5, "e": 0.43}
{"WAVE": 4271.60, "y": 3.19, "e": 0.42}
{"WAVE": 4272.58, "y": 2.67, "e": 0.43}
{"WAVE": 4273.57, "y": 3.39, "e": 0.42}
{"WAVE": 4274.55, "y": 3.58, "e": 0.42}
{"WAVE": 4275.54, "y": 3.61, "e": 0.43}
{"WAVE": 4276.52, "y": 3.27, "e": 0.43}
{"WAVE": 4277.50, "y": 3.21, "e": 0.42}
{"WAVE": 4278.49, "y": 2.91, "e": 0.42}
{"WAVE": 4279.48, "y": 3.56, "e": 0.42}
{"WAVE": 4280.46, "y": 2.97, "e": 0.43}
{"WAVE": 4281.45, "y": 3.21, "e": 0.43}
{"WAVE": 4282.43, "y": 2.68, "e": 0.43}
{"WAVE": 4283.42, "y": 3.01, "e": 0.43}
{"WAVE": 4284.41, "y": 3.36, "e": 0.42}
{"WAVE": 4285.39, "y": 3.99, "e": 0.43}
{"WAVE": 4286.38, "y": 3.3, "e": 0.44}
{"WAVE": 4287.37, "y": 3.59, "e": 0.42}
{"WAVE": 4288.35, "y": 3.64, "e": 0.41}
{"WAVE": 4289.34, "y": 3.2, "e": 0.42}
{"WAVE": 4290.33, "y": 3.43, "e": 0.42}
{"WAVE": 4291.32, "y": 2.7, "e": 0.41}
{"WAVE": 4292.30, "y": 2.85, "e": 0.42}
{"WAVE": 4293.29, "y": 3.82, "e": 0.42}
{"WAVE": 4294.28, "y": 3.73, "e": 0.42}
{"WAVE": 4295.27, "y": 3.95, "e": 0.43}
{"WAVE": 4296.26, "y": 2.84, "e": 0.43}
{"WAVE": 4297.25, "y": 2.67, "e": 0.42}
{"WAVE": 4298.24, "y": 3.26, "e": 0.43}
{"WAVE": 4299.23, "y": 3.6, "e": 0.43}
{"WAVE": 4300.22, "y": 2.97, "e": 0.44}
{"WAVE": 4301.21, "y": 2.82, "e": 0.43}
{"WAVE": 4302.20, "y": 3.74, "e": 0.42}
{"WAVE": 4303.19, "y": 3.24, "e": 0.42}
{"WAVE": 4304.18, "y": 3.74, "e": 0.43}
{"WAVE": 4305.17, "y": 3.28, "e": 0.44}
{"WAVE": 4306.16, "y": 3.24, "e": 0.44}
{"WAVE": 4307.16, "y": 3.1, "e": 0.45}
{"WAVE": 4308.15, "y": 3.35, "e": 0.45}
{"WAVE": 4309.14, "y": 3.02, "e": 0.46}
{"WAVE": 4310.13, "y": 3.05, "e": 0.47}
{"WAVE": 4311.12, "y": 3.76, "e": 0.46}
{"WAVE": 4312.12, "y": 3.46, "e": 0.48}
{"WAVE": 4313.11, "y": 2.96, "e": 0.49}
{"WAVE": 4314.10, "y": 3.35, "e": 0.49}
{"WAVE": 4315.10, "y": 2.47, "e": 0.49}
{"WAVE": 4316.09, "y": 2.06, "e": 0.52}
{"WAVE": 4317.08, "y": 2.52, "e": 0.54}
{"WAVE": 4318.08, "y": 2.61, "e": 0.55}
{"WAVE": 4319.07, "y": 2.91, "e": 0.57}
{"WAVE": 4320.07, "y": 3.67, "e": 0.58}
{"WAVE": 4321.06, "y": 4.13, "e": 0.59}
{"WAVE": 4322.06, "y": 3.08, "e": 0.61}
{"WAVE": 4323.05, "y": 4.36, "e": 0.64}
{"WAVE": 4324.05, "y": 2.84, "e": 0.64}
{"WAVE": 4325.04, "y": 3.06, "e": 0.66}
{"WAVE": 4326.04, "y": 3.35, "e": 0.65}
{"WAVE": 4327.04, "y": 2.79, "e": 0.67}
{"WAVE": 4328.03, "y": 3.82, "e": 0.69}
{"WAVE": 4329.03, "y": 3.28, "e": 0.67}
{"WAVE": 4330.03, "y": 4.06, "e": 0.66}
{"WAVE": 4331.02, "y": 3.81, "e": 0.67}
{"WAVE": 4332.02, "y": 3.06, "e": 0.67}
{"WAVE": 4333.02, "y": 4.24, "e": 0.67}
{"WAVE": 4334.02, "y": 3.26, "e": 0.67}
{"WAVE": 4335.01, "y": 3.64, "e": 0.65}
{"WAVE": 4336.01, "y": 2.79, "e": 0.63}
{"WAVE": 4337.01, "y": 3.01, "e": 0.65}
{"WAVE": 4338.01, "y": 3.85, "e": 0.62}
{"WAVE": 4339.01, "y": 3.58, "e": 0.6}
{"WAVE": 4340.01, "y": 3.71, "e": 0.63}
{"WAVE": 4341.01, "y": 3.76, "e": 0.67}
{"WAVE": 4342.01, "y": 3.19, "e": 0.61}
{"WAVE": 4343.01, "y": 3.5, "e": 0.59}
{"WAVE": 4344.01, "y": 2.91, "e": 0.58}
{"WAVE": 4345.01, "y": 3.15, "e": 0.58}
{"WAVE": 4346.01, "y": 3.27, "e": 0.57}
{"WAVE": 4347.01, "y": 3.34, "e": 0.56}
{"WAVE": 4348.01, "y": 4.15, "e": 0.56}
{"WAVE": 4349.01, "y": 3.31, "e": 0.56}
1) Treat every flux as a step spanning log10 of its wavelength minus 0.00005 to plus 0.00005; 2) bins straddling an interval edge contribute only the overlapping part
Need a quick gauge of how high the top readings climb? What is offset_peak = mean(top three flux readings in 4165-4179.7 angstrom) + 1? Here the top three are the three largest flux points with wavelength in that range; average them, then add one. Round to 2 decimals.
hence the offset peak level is 4.90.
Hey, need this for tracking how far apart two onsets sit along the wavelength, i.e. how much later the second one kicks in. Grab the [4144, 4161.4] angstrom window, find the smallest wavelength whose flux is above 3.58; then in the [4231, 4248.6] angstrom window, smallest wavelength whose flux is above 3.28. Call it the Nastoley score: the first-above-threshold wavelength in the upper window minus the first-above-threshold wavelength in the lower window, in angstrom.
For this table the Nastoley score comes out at 89.7 angstrom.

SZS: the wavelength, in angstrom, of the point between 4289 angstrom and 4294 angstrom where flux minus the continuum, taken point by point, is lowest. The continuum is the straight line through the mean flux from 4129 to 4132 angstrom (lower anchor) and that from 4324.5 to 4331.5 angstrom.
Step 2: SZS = 4291.32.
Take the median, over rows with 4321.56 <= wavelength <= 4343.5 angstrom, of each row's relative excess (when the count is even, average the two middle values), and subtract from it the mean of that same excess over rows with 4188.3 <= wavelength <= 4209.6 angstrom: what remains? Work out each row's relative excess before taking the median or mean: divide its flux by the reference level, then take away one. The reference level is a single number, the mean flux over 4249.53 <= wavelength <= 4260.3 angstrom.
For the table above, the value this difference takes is 0.01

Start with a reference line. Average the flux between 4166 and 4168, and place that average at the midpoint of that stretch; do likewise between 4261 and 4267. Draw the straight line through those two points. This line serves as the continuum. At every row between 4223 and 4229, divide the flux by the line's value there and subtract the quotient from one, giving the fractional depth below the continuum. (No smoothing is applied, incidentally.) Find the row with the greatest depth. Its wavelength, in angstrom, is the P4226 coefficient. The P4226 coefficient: 4224.65 angstrom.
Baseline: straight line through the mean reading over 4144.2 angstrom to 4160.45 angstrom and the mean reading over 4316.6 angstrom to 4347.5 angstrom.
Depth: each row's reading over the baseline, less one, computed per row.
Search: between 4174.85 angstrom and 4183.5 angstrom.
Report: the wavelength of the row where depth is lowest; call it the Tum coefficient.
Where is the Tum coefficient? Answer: 4179.17 angstrom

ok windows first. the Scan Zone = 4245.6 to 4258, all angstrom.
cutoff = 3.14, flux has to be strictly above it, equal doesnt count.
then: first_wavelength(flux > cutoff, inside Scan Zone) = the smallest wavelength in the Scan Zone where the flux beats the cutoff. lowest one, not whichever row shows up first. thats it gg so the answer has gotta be 4247.08 angstrom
